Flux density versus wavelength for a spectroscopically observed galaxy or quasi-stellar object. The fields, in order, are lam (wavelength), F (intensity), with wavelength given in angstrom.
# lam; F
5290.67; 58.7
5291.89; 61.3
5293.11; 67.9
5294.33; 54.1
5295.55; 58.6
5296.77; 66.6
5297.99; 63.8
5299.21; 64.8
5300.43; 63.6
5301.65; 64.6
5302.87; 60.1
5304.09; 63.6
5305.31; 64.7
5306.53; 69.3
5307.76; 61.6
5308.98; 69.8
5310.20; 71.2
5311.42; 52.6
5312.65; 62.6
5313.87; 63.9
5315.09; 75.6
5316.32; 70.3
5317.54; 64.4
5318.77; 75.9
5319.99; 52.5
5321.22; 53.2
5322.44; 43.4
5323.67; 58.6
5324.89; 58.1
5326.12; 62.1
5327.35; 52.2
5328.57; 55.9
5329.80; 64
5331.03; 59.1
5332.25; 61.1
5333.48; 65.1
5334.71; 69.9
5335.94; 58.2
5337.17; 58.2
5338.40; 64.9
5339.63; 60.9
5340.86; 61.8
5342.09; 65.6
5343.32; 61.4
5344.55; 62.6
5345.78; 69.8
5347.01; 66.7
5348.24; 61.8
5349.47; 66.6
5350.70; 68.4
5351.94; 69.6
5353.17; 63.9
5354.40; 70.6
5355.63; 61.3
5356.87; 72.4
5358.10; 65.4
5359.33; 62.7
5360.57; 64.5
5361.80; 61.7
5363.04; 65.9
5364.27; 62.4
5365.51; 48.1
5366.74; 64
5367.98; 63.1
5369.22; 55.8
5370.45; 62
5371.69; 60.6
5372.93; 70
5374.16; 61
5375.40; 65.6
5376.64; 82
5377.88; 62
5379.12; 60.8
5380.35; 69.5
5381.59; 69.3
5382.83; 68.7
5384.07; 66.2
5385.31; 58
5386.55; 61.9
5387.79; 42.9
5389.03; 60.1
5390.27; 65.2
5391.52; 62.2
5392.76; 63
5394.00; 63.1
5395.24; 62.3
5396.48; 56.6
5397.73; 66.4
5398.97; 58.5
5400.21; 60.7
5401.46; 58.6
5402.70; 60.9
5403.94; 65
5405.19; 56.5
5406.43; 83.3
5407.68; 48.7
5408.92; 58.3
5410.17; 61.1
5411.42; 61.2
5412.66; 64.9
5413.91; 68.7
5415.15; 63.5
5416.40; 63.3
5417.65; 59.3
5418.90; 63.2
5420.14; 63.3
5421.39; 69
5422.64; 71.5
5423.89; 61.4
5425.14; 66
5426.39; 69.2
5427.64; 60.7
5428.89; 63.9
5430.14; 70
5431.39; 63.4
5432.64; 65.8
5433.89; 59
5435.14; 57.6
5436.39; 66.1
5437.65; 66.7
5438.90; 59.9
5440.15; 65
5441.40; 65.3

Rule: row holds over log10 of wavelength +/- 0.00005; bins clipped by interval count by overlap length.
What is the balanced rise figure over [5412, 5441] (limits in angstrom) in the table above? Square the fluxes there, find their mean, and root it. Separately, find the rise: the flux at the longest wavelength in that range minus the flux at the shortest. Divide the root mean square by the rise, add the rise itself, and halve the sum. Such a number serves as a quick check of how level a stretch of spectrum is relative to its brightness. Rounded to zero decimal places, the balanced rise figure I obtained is 323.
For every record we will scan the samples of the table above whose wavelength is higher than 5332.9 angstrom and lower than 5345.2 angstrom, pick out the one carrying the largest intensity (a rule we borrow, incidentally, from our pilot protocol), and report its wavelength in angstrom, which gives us 5334.71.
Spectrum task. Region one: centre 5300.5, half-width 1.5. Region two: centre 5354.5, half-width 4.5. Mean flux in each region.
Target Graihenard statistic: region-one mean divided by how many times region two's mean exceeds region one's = 61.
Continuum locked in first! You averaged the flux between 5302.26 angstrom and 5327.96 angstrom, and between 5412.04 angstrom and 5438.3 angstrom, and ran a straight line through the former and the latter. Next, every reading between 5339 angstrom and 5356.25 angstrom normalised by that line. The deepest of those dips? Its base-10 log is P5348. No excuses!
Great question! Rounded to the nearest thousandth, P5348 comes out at -0.013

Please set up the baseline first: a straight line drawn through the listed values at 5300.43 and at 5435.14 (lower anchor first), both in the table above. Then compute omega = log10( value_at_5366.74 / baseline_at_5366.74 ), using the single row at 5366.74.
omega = 0.02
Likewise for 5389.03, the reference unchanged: 0.00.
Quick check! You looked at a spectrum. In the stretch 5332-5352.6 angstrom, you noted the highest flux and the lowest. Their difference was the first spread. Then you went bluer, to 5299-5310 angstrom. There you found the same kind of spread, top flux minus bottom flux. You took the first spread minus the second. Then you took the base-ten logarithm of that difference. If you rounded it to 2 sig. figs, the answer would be 0.30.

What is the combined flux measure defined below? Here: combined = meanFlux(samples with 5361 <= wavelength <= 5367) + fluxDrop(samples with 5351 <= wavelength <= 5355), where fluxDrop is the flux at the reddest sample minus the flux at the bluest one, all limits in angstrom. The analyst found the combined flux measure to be 61.4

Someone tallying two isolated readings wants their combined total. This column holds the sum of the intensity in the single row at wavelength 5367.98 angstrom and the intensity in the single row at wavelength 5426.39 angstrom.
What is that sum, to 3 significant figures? 132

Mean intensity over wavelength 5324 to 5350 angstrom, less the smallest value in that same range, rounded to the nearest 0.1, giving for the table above 10.0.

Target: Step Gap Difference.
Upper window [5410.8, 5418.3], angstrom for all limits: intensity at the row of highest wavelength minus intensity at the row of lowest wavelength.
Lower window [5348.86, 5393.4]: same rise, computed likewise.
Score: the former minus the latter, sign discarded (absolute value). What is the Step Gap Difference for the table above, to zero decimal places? 2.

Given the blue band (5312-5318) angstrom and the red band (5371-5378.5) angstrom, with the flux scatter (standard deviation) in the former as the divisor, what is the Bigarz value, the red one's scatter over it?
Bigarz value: 1.5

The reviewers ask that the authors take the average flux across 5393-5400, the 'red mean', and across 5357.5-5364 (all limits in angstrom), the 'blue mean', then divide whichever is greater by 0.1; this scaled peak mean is 640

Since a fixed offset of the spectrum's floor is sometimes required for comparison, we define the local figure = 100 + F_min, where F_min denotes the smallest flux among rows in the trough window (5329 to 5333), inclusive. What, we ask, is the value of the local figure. 159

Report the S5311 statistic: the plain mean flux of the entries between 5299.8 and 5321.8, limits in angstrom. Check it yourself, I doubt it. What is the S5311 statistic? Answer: 64.4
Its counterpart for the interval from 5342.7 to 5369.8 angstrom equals 64.0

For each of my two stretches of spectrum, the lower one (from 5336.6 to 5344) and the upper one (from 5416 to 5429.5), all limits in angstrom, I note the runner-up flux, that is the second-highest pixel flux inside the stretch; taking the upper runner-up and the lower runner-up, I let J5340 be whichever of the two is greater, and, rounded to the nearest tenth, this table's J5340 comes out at 69.2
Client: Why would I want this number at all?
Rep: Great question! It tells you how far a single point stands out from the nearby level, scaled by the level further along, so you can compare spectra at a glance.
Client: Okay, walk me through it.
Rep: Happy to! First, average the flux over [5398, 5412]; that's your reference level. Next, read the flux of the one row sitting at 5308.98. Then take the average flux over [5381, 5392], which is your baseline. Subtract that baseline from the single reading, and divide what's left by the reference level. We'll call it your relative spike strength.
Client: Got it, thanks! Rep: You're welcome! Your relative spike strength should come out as 0.13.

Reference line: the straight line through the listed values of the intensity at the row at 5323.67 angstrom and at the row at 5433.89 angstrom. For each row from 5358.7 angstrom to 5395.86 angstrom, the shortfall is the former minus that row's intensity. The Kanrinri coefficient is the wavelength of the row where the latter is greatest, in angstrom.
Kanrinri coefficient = 5387.79 angstrom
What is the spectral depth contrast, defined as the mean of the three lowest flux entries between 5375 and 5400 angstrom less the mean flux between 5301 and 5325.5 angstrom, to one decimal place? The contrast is -10.3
